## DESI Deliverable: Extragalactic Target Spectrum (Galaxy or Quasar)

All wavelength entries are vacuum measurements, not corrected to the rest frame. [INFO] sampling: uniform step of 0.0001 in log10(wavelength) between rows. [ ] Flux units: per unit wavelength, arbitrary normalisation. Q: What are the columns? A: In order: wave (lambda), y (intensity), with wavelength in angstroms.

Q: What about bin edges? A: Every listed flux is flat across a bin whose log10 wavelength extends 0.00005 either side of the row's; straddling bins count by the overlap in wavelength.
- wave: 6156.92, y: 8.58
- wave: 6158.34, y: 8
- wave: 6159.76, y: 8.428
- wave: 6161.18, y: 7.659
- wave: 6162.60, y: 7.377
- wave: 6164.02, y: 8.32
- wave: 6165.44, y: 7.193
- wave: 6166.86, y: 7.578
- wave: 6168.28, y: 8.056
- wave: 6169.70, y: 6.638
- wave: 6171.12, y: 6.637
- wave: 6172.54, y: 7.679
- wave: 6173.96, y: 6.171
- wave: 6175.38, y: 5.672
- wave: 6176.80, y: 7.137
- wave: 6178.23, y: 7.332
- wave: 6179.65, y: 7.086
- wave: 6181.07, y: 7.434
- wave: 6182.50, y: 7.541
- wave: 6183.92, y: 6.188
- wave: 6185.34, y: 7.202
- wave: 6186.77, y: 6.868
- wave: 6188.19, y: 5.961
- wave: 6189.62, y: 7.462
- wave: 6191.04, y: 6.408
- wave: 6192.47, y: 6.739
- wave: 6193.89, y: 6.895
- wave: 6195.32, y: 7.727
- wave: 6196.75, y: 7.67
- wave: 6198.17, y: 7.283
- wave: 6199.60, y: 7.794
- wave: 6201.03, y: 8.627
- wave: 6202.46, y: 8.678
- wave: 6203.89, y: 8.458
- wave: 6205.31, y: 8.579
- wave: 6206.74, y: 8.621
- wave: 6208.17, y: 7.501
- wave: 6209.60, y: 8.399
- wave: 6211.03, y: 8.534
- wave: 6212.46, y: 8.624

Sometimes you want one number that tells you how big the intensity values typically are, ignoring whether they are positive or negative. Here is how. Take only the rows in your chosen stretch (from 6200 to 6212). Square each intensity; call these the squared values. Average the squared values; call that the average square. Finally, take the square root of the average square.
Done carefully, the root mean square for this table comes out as 8.4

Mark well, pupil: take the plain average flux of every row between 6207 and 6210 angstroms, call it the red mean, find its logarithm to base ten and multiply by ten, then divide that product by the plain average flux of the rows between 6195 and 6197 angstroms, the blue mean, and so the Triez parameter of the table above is 1.17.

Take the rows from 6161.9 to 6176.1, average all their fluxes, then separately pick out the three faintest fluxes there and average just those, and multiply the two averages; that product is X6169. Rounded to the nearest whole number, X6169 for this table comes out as 44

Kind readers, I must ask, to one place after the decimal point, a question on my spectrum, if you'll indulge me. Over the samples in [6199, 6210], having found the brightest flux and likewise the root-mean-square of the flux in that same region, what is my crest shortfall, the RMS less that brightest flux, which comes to -0.3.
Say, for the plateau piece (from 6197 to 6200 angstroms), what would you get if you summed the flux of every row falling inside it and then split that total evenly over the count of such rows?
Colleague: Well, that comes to 7.5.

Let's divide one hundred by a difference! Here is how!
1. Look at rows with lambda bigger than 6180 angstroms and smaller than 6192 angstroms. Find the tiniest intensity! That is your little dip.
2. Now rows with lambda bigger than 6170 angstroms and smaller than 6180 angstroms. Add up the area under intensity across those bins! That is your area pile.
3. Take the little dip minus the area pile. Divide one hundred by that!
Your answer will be -1.6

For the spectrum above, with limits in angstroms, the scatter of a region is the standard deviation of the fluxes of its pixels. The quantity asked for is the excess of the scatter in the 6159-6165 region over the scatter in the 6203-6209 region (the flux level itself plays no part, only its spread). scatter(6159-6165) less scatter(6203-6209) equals -0.02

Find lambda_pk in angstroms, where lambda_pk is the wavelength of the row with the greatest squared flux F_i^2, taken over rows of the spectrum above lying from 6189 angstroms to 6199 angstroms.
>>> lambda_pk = 6195.32 angstroms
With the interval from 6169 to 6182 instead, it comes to 6172.54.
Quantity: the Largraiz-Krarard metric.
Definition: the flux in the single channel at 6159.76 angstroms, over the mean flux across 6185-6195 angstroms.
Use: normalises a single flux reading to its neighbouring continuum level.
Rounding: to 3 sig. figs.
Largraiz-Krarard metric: 1.24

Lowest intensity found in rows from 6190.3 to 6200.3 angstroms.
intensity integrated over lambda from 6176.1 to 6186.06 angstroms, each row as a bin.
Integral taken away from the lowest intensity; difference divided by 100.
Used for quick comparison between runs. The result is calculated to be -0.65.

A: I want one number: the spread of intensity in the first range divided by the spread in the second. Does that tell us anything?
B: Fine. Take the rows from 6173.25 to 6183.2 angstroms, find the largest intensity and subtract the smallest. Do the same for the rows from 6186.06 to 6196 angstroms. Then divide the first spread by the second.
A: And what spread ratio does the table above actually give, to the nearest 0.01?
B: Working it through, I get 1.06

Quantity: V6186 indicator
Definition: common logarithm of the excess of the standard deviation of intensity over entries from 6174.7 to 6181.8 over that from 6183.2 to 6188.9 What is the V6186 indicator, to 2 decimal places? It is -0.85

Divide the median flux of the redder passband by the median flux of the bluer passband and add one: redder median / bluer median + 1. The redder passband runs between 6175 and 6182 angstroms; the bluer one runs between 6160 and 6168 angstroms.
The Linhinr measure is 1.94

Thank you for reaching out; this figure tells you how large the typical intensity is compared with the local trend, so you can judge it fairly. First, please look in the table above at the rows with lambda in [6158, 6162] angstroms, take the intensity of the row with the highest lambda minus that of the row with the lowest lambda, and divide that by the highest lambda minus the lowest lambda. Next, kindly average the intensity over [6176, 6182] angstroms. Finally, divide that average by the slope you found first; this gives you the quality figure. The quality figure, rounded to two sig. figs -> -60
